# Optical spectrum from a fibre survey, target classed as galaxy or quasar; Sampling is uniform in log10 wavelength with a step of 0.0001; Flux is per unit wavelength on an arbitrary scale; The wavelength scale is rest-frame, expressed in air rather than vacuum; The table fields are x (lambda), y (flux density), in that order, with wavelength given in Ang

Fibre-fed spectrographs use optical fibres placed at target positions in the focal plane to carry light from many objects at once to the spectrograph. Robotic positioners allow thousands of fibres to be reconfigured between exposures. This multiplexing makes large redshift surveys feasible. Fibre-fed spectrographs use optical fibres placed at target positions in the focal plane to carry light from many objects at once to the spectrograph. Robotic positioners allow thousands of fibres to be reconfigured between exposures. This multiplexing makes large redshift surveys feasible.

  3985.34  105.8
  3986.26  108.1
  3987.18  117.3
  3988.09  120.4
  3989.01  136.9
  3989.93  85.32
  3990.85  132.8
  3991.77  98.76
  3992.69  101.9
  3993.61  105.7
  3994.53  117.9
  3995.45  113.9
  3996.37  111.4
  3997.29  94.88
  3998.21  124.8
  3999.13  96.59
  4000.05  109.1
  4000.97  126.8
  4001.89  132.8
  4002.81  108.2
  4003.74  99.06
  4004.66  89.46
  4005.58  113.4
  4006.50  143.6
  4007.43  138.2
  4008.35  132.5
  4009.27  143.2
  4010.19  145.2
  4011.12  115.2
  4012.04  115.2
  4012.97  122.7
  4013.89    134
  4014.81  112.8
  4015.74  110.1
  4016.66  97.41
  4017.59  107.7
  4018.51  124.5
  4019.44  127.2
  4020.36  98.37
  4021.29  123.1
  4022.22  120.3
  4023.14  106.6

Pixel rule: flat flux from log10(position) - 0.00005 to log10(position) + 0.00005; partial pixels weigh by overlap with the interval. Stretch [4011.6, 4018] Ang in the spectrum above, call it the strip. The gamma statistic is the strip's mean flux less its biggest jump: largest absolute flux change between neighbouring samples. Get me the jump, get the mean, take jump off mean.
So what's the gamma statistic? 93.1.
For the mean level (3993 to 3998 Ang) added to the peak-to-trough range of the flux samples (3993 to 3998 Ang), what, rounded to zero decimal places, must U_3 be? 132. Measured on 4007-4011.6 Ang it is 165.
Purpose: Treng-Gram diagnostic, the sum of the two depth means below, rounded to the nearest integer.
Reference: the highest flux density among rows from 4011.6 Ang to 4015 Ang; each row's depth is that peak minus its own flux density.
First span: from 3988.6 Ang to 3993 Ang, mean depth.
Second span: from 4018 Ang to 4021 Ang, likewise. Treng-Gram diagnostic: 40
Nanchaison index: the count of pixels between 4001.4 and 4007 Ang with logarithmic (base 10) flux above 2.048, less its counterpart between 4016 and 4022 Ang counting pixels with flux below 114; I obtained 0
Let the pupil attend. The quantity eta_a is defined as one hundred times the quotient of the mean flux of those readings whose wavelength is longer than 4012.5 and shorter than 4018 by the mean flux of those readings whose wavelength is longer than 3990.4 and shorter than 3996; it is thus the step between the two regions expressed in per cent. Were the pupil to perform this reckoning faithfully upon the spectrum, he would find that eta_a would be 102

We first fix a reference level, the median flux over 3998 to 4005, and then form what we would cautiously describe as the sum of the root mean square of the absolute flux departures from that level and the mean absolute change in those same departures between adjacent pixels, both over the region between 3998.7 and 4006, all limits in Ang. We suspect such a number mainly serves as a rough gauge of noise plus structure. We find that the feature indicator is 27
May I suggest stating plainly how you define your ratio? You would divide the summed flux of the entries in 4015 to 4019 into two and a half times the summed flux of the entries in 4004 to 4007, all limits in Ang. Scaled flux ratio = 1.97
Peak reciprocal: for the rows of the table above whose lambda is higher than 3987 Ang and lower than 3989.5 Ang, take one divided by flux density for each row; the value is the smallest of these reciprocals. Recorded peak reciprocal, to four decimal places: 0.0073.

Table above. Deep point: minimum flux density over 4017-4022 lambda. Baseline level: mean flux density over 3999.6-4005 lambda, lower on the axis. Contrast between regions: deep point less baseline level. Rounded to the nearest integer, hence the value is -13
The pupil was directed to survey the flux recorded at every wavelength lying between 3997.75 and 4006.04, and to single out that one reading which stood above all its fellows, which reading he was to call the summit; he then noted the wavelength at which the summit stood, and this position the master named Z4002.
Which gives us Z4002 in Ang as 4001.89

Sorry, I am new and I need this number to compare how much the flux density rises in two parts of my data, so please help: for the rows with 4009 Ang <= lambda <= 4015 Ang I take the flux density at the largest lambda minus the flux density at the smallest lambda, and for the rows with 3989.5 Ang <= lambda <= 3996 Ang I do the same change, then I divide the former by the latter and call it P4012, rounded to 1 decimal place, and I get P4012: -1.1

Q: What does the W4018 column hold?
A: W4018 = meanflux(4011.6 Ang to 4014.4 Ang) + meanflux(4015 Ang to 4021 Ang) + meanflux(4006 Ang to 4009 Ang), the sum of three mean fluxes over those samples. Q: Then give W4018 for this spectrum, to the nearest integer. 373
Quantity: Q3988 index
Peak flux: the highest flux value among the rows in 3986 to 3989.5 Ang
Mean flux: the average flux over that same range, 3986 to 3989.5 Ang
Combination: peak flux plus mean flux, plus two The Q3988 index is 260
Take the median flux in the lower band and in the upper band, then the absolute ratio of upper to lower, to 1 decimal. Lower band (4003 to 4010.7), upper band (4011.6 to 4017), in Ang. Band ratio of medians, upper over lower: 0.8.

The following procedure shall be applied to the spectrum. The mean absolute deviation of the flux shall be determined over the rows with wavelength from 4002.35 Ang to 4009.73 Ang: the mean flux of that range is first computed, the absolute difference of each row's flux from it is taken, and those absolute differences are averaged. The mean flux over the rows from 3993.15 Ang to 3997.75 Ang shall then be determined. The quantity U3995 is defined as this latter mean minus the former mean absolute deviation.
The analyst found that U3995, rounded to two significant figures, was 90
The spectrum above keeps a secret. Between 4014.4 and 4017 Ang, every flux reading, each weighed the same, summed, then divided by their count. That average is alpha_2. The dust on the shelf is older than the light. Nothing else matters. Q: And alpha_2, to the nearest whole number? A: 107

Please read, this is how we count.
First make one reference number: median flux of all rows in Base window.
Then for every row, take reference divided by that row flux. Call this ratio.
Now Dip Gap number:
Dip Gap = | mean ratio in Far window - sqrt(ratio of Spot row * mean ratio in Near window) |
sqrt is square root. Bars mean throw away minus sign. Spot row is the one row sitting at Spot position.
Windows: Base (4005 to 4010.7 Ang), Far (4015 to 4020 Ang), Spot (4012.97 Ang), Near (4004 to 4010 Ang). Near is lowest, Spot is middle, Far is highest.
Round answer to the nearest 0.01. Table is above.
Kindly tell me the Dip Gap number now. 0.11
